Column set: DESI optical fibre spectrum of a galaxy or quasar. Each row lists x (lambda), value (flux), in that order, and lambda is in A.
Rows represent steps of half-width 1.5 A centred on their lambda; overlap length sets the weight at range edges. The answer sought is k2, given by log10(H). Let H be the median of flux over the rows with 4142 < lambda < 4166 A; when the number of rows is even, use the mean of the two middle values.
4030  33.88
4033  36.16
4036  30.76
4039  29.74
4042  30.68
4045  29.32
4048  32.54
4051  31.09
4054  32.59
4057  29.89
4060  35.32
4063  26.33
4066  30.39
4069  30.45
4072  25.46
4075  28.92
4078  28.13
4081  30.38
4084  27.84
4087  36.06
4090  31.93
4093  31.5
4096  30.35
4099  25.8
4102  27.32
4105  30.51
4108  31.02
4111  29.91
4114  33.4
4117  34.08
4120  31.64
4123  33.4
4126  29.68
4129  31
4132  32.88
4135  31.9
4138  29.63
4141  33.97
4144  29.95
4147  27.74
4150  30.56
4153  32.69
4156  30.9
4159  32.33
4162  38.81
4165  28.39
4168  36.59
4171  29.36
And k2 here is 1.49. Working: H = 30.7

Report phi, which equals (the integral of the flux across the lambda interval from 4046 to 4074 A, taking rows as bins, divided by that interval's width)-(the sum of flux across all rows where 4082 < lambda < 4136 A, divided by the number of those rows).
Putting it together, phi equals -0.7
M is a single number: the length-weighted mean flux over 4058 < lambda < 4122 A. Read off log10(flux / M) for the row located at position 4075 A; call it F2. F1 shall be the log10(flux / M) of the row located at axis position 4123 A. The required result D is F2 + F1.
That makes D 0.02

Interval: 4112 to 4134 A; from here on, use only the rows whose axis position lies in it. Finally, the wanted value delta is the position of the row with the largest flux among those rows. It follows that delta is 4117 A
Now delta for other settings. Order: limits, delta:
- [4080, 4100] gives 4087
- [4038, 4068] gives 4060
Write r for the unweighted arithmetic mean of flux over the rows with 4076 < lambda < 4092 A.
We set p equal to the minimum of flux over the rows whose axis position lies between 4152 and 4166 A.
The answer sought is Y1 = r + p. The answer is 59.3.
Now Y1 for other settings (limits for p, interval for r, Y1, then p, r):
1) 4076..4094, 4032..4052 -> 59.3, 27.84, 31.5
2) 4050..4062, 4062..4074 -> 58.0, 29.89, 28.2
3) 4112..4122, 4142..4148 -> 60.5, 31.64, 28.8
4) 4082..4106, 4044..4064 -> 56.8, 25.8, 31.0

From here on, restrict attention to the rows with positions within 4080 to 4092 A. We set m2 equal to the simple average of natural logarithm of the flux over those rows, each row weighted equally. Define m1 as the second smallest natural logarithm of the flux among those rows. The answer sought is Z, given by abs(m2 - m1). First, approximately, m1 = 3.41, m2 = 3.45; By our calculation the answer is 0.033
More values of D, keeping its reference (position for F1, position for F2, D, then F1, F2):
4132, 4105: 0.04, 0.03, 0.002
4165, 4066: -0.03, -0.03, 0.001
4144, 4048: 0.02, -0.01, 0.030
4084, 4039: -0.05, -0.04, -0.009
